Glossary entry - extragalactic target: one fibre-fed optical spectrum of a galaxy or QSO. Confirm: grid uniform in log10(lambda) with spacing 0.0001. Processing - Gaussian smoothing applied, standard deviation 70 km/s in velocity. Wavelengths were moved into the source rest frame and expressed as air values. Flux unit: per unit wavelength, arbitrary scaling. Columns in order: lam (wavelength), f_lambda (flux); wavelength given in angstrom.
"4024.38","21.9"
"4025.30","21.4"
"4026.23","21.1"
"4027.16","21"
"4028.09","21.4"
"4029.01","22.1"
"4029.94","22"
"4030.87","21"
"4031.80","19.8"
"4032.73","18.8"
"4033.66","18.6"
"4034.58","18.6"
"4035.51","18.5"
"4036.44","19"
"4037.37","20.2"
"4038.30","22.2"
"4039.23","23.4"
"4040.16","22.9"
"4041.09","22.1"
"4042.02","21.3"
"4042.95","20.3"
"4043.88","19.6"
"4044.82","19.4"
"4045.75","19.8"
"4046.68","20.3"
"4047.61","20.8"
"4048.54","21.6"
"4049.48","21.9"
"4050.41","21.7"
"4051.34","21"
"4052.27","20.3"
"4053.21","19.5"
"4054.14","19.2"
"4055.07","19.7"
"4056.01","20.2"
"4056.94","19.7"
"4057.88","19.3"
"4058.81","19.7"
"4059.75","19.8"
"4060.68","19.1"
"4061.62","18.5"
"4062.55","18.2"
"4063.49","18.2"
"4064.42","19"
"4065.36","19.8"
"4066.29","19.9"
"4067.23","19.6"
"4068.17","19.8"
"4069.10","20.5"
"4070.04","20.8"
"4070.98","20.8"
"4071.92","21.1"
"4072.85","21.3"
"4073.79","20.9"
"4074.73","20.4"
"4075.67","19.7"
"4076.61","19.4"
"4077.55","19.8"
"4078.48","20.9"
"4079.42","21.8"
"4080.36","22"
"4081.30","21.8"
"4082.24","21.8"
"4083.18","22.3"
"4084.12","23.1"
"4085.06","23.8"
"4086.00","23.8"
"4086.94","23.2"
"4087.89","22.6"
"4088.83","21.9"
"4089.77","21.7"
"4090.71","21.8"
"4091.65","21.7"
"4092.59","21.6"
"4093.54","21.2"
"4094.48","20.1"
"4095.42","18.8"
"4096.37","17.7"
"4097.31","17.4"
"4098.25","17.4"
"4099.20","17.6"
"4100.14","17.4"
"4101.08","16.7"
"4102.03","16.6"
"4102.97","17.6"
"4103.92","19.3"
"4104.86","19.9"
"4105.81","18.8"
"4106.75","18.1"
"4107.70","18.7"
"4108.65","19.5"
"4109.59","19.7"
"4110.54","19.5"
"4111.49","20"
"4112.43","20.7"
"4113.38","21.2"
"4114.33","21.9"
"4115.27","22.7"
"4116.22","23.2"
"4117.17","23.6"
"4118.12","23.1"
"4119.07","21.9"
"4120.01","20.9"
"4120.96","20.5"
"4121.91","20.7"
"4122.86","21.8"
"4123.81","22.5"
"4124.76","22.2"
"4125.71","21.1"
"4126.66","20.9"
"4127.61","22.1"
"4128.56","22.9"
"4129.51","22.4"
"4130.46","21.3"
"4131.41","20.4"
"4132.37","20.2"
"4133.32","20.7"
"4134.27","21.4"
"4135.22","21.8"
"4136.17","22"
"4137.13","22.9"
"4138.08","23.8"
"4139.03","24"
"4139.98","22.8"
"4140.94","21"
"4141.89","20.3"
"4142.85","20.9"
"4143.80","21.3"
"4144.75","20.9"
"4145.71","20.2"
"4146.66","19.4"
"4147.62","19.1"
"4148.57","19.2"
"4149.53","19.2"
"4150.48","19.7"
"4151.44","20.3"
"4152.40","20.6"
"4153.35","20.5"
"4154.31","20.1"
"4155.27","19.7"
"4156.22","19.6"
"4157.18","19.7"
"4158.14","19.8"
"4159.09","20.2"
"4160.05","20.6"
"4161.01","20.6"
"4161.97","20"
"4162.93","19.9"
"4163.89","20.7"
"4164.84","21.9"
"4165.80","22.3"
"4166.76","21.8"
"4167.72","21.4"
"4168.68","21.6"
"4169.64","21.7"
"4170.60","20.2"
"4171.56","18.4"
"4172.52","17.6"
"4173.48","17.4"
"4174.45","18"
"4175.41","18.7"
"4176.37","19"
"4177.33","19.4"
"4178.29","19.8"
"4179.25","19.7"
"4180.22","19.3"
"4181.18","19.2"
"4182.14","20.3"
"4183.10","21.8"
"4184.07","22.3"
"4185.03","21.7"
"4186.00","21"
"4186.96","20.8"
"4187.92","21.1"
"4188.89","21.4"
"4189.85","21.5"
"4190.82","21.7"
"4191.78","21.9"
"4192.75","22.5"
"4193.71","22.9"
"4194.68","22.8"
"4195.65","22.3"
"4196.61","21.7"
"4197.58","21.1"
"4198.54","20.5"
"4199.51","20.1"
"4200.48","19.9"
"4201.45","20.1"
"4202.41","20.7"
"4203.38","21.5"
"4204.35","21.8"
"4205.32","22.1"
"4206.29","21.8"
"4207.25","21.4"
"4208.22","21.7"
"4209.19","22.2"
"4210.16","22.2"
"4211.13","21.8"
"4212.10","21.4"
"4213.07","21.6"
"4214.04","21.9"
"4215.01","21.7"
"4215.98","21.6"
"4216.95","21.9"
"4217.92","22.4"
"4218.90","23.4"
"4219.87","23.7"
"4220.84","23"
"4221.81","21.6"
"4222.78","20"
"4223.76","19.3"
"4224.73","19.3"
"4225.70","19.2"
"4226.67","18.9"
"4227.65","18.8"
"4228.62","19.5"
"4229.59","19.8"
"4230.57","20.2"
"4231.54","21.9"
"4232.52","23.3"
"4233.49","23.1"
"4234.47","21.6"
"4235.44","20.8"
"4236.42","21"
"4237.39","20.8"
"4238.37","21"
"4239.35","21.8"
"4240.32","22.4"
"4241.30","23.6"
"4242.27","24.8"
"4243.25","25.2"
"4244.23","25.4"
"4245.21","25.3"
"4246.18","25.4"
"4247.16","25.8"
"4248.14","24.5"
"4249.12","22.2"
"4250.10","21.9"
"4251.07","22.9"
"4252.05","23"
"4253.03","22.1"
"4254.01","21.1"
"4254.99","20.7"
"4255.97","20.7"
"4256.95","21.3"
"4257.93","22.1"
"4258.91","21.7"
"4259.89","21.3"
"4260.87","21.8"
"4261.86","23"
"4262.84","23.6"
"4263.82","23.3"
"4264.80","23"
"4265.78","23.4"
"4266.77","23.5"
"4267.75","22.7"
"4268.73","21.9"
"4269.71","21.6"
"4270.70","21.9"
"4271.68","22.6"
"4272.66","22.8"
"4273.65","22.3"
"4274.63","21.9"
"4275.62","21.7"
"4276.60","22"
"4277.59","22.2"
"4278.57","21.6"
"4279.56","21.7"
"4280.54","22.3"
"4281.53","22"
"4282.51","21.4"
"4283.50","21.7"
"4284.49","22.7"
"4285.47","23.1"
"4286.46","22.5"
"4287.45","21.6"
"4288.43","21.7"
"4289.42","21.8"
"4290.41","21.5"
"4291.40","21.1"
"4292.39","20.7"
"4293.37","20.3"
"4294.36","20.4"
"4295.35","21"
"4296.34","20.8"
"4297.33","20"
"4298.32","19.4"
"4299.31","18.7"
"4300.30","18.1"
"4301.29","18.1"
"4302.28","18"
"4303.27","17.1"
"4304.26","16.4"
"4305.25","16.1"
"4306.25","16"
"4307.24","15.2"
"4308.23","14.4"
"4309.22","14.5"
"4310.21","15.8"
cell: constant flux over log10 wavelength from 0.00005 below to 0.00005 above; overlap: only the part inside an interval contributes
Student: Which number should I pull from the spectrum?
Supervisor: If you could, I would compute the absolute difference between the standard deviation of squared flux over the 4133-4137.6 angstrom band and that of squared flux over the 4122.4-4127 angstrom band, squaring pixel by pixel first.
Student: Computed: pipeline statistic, 5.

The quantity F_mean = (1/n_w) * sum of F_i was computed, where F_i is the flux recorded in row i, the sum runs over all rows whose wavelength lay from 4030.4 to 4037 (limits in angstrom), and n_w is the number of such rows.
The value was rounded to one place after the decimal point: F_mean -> 19.2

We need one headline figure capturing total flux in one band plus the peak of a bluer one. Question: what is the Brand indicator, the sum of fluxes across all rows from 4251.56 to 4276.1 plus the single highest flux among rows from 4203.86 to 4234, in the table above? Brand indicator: 579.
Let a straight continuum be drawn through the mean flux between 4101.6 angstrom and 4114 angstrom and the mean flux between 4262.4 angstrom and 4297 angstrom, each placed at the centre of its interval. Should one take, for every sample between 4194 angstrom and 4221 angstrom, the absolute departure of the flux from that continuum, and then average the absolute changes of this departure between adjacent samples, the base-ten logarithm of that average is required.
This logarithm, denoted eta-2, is -0.4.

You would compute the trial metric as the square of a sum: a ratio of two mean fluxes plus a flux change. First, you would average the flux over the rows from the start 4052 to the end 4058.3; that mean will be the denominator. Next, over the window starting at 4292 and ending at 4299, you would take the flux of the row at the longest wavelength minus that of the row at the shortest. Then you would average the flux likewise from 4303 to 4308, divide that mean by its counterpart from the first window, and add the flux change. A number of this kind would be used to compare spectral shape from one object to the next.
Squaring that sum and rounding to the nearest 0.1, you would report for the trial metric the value 0.2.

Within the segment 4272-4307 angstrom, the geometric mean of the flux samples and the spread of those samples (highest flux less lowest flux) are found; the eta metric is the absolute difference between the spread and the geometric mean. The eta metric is 13.4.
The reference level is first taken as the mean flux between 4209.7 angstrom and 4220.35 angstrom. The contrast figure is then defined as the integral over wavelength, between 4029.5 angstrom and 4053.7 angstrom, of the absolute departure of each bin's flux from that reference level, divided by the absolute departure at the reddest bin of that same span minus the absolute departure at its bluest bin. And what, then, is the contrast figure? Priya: 17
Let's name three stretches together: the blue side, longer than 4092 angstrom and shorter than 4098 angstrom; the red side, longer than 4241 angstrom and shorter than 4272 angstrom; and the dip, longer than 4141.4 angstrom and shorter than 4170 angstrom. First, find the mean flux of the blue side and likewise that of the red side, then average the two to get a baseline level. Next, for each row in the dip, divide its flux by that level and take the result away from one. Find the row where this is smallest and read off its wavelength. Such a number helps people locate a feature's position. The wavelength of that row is 4165.80 angstrom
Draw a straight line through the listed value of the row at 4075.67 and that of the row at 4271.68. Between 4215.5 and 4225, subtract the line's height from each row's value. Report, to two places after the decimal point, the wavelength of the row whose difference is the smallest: 4224.73 angstrom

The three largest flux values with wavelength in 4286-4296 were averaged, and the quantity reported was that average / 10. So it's 2.20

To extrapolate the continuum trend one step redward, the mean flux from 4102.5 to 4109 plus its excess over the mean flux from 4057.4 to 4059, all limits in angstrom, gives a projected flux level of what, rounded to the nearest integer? 18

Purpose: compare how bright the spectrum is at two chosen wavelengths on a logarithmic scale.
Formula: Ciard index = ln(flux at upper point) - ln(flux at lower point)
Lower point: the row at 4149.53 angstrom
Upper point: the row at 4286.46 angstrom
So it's 0.16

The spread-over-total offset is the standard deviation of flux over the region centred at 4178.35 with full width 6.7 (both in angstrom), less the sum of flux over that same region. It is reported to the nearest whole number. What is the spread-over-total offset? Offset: -135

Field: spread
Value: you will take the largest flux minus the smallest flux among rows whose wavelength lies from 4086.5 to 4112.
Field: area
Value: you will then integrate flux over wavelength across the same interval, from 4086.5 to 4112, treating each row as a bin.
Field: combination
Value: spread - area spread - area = -490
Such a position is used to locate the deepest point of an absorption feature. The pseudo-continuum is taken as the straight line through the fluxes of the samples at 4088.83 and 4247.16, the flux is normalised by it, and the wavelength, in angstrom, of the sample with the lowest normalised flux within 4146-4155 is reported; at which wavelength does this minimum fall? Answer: 4147.62 angstrom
